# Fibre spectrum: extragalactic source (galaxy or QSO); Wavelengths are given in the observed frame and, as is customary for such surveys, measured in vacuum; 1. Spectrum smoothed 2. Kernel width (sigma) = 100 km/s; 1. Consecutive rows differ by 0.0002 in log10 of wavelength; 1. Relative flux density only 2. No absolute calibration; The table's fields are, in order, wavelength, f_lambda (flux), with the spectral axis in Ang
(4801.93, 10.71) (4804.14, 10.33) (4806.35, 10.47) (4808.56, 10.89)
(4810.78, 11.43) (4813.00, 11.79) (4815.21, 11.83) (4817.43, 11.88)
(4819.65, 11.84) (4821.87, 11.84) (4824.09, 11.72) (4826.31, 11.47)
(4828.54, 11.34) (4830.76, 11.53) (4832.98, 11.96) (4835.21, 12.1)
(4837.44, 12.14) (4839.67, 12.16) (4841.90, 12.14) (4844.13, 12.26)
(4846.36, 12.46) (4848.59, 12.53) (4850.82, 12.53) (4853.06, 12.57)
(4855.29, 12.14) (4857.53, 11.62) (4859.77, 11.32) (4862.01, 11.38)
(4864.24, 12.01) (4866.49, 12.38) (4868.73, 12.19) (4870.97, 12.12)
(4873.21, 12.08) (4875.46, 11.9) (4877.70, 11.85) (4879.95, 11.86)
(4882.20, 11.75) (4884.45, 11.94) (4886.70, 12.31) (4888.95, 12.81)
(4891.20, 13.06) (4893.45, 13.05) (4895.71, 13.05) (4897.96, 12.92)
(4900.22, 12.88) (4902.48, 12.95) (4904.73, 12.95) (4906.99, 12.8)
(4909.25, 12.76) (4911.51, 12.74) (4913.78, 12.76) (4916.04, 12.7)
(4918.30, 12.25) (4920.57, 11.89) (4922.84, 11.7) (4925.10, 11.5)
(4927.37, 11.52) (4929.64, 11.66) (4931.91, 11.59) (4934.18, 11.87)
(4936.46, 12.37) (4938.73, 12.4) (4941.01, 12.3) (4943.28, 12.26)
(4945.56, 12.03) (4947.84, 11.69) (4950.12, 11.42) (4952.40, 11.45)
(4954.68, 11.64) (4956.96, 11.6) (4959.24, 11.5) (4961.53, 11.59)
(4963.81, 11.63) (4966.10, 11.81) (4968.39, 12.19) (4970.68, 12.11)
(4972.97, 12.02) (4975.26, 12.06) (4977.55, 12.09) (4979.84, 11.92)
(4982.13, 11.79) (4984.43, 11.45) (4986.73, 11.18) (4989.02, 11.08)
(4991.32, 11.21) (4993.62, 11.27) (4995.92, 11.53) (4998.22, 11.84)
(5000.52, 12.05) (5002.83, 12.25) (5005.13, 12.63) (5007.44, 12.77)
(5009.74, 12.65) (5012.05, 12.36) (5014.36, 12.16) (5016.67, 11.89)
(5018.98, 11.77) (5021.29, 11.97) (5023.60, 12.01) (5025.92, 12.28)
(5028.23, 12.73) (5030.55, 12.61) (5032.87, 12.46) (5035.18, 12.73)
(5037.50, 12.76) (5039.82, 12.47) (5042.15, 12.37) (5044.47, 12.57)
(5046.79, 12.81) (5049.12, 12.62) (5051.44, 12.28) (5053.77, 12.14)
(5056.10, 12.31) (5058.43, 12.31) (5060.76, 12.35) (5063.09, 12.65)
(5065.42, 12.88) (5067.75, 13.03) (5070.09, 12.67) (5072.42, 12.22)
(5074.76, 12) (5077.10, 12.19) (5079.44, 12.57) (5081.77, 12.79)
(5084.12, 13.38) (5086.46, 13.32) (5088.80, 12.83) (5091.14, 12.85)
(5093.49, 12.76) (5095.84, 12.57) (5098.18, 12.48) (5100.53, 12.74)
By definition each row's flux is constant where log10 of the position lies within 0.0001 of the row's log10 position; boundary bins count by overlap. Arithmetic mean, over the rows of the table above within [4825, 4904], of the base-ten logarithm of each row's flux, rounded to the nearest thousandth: 1.086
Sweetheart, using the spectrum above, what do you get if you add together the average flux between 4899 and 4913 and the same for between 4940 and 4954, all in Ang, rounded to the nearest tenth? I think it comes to 24.7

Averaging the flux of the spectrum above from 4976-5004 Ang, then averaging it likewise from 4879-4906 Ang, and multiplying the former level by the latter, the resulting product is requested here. 147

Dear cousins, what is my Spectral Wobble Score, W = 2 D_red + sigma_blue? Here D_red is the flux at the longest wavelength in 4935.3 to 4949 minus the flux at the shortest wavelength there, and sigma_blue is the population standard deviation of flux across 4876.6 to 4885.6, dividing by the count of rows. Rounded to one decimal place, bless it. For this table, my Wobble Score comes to -1.3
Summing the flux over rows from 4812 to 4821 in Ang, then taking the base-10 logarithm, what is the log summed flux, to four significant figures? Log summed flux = 1.675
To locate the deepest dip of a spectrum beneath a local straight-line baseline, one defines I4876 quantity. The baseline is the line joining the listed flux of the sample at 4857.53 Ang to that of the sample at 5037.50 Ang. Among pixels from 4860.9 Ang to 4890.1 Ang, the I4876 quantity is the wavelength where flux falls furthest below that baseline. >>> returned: 4862.01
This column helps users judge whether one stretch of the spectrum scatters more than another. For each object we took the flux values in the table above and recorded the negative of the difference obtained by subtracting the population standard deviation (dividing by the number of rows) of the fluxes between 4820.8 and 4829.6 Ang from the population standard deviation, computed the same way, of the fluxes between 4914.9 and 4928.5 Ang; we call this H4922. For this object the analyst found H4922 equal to -0.231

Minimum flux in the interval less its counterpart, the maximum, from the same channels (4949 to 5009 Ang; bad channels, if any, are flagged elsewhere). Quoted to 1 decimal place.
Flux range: -1.7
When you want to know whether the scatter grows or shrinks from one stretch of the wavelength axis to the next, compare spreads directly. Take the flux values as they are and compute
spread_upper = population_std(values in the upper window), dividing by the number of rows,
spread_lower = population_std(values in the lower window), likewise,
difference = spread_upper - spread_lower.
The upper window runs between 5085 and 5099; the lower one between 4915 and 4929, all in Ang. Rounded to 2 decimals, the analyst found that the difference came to -0.16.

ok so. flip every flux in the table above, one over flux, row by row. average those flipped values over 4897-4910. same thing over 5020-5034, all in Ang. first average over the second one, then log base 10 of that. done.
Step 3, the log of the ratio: -0.019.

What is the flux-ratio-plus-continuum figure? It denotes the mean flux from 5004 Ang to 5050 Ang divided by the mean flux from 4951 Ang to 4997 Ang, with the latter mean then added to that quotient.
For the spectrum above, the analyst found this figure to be 12.7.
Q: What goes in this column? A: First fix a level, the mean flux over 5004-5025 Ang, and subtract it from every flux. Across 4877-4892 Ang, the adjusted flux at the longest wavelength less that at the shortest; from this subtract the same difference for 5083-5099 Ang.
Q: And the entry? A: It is 2.1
